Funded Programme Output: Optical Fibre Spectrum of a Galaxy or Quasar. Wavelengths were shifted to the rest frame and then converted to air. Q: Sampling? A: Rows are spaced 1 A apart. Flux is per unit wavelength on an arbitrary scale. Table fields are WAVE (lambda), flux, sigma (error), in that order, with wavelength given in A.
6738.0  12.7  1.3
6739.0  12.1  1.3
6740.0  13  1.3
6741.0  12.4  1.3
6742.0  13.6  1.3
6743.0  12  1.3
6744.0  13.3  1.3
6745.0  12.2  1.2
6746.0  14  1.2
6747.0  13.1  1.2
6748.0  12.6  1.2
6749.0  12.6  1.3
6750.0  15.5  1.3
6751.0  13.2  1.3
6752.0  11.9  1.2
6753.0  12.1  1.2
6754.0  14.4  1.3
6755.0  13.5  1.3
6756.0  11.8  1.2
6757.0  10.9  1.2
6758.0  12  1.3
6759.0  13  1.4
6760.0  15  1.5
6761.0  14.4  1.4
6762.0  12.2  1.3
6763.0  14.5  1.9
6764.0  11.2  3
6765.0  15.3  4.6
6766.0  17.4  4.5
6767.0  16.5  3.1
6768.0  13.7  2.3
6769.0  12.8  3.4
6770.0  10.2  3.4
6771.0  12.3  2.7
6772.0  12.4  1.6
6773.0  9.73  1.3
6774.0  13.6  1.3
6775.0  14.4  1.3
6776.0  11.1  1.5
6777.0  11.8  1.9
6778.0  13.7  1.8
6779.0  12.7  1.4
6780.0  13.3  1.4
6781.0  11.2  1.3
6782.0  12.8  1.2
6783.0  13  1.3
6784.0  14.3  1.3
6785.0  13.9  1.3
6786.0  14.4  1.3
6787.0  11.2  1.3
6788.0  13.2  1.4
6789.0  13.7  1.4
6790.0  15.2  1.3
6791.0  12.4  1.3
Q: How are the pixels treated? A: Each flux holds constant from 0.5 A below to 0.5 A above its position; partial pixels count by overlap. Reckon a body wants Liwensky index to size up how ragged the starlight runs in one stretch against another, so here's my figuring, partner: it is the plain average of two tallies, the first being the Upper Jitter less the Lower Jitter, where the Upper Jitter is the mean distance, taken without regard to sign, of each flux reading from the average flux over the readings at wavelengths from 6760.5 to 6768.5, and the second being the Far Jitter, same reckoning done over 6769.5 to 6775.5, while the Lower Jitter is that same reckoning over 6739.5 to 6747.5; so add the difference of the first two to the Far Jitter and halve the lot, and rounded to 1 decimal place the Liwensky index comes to 1.2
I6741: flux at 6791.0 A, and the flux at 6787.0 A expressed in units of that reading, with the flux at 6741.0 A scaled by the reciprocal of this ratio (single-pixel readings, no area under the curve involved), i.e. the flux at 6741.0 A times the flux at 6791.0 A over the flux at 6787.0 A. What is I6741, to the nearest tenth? 13.7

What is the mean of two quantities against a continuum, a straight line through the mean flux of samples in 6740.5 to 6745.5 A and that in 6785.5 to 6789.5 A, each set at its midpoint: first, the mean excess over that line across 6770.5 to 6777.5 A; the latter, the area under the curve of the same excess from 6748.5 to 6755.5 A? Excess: 1.45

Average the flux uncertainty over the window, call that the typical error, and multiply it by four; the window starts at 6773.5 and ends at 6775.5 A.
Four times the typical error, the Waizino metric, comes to 5.20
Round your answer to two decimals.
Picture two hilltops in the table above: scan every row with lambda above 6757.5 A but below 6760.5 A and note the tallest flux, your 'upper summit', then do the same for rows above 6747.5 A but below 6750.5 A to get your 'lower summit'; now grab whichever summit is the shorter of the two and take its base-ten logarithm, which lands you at 1.18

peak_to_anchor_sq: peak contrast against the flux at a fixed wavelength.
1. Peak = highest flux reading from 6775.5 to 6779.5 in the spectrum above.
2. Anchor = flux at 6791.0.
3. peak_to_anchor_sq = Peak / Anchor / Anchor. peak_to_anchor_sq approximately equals 0.09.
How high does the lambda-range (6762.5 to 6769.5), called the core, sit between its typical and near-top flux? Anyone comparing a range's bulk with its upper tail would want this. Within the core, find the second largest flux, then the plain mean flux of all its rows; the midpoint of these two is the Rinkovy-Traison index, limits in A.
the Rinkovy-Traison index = 15.5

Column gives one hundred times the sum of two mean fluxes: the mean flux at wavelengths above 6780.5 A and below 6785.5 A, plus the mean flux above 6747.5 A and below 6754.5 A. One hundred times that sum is 2623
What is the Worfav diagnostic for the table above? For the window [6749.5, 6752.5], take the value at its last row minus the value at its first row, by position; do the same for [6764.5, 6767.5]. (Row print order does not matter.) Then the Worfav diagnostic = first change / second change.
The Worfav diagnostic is -3.0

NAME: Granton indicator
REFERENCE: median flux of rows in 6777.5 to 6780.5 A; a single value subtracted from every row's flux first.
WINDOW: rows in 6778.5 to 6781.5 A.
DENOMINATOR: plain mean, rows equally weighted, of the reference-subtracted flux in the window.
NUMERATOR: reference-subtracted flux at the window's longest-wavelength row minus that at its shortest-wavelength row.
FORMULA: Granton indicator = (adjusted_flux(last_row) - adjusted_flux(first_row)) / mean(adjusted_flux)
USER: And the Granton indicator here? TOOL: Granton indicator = 2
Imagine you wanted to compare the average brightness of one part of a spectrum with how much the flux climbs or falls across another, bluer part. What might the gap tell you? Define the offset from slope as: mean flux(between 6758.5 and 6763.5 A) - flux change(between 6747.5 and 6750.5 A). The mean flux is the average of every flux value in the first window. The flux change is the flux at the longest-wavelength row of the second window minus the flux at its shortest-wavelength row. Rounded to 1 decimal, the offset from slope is 10.9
